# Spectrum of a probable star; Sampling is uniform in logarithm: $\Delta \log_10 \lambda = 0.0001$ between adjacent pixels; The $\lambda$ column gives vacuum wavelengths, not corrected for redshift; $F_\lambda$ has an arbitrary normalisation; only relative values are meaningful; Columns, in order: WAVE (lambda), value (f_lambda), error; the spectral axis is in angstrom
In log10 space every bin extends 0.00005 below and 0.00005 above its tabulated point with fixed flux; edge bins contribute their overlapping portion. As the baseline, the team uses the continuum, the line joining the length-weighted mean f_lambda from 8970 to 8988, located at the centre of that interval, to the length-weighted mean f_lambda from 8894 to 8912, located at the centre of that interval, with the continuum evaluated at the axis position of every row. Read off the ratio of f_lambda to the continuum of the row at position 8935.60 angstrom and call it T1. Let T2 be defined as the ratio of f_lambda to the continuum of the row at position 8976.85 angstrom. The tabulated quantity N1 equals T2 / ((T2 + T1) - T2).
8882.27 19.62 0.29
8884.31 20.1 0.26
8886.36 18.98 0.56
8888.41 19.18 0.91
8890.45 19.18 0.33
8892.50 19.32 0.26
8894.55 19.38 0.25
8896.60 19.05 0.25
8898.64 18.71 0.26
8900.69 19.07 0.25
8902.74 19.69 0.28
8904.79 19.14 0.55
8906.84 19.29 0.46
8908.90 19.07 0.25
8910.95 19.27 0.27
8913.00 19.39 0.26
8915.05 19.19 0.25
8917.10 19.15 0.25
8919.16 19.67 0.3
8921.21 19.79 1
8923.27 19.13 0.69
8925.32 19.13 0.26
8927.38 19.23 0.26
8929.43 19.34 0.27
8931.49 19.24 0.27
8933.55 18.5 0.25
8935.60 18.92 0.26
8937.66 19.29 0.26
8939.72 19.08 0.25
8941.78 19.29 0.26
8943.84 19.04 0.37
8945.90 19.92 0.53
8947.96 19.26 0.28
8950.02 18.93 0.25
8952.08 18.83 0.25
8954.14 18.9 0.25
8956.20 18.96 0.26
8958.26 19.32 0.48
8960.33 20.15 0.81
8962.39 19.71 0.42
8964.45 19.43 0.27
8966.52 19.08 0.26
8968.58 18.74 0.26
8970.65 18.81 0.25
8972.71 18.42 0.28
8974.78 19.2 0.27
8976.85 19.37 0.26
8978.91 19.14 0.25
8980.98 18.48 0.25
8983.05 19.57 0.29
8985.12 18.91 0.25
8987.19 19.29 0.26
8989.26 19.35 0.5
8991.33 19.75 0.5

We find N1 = 1.03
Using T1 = 0.99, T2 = 1.02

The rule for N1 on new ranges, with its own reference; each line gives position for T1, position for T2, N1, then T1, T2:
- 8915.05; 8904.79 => 1.00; 1.00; 1.00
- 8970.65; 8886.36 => 1.00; 0.99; 0.99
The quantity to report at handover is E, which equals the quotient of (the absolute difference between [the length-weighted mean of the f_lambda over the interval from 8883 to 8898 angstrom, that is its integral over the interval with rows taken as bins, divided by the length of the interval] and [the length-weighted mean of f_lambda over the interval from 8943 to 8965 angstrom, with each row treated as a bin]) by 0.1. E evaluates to 0.08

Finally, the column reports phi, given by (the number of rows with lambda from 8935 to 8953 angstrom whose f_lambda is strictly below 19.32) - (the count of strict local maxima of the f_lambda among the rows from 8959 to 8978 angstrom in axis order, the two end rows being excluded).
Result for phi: 7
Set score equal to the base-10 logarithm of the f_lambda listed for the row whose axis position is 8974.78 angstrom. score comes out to 1.28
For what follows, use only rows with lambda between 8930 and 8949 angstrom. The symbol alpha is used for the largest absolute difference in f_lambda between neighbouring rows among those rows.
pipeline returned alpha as 0.9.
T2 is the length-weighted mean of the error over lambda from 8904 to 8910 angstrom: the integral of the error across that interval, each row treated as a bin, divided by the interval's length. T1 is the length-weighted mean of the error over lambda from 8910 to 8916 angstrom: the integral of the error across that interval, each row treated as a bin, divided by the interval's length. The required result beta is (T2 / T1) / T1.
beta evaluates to 6.1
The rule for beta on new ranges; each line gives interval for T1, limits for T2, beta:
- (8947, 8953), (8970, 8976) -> 4.0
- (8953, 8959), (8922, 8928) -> 4.2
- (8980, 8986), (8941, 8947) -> 5.6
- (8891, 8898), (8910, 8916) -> 3.9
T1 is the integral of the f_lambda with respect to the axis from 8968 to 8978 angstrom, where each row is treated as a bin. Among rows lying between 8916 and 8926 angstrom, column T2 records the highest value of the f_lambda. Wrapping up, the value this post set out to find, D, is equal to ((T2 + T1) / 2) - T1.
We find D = -84.7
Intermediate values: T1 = 189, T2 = 19.79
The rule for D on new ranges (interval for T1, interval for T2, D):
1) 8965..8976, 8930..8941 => -94.2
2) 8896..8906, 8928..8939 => -86.1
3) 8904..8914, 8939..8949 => -86.2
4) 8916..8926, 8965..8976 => -87.3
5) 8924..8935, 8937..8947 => -95.1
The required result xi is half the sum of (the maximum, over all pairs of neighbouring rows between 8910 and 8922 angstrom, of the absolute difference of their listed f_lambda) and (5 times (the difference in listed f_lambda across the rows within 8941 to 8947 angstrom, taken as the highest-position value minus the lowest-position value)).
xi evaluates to 1.8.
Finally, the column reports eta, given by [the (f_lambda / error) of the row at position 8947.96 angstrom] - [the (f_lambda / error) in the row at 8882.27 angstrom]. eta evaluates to 1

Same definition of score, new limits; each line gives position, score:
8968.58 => 1.27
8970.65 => 1.27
